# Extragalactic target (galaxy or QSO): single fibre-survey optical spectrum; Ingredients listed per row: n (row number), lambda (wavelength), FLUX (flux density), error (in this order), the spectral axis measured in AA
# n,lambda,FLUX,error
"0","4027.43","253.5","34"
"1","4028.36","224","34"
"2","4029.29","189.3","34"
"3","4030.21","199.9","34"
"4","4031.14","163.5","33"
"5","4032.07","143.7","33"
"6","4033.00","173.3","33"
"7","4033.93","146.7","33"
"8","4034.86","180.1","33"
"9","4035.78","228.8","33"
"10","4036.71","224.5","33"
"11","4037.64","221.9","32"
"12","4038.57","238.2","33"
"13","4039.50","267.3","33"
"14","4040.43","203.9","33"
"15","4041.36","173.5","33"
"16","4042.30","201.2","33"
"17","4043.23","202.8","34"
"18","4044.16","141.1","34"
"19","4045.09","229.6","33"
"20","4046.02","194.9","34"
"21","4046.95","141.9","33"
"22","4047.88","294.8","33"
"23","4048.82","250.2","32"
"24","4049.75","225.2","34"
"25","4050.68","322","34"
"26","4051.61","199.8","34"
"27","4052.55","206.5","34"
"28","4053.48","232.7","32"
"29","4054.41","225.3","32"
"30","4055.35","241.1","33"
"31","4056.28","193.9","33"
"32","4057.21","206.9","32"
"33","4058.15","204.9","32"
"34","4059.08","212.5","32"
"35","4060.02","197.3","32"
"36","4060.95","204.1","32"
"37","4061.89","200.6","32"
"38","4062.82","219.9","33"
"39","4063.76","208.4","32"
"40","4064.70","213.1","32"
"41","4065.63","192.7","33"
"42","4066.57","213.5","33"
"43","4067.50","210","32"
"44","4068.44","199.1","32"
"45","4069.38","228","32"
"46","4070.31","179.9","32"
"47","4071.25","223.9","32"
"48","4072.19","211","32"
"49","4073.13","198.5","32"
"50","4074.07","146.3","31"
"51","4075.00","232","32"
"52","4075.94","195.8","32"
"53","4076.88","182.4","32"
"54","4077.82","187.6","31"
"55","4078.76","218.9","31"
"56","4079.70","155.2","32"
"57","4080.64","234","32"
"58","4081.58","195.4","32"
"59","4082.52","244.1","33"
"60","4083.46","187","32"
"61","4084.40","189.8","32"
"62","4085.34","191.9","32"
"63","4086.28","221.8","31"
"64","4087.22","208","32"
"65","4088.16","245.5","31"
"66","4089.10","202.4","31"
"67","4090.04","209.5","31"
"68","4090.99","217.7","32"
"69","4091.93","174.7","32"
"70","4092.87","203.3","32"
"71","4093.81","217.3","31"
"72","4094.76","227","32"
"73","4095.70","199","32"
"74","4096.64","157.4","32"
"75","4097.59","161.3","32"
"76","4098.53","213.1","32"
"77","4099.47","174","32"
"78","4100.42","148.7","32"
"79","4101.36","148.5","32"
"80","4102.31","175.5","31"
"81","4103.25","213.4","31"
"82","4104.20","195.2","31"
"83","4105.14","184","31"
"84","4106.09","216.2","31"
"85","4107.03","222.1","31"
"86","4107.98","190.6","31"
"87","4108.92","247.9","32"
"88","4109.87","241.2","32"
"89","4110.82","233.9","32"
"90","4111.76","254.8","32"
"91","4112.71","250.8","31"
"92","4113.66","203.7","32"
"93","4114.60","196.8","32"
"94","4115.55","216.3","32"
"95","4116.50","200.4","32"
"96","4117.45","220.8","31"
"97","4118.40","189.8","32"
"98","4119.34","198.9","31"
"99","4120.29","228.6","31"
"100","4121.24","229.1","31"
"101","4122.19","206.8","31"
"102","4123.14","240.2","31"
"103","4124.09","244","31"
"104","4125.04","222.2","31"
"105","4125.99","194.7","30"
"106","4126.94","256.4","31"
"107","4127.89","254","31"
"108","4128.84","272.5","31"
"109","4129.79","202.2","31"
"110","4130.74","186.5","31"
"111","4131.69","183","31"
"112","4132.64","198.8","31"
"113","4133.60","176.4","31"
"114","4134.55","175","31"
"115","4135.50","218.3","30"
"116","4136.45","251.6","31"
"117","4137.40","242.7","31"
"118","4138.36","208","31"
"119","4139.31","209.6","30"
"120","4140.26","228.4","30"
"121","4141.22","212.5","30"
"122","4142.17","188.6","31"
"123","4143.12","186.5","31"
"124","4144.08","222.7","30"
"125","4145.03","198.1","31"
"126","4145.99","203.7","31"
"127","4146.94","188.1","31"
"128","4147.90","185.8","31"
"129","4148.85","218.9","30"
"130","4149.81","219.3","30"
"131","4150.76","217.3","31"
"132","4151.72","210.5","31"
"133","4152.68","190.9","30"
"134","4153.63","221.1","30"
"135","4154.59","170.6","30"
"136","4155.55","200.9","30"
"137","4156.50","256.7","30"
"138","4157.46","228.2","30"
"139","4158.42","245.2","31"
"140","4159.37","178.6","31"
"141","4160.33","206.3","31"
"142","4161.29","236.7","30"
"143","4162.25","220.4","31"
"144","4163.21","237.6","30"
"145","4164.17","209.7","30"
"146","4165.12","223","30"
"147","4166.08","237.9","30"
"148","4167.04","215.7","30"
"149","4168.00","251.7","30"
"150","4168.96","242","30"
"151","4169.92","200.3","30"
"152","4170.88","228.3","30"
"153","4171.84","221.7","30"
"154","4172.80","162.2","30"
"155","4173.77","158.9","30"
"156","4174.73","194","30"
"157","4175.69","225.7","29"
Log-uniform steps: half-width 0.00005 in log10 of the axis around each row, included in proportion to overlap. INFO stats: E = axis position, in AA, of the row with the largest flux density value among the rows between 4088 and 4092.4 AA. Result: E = 4088.16 AA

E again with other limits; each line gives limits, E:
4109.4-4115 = 4111.76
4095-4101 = 4098.53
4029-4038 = 4035.78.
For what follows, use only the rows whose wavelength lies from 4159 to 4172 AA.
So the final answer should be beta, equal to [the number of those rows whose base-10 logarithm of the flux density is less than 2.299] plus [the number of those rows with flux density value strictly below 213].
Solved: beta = 5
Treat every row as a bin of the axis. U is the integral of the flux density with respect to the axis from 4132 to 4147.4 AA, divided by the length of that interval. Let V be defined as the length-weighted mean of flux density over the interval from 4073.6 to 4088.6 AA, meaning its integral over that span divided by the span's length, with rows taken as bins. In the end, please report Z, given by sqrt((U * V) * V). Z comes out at 2906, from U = 207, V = 202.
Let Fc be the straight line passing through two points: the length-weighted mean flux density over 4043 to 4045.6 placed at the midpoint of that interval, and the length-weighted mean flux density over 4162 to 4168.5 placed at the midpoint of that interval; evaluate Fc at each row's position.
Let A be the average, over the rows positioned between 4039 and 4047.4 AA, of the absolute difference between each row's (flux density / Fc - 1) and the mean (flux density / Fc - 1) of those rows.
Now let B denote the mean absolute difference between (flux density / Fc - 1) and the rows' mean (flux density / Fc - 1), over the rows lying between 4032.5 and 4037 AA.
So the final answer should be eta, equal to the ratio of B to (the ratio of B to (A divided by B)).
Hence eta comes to 1.0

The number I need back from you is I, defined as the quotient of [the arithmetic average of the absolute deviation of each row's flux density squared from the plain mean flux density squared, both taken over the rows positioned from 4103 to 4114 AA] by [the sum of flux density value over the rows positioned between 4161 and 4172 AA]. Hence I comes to 3.4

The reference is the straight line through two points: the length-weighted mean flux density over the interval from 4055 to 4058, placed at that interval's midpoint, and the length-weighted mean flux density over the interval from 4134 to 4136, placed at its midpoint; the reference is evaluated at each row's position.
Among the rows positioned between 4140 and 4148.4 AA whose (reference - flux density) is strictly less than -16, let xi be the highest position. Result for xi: 4144.08 AA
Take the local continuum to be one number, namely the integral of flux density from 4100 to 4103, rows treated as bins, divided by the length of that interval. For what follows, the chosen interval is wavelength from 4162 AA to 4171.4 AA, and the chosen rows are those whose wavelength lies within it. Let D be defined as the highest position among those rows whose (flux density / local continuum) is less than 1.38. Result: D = 4169.92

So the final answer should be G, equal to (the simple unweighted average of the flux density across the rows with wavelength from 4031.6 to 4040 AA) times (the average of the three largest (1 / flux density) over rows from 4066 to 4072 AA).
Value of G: 1.04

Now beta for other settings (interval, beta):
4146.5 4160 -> 12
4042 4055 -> 10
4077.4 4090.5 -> 15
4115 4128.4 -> 8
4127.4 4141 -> 13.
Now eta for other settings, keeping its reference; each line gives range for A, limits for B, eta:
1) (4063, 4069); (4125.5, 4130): 0.3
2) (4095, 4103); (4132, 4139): 0.8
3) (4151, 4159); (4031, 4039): 0.6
